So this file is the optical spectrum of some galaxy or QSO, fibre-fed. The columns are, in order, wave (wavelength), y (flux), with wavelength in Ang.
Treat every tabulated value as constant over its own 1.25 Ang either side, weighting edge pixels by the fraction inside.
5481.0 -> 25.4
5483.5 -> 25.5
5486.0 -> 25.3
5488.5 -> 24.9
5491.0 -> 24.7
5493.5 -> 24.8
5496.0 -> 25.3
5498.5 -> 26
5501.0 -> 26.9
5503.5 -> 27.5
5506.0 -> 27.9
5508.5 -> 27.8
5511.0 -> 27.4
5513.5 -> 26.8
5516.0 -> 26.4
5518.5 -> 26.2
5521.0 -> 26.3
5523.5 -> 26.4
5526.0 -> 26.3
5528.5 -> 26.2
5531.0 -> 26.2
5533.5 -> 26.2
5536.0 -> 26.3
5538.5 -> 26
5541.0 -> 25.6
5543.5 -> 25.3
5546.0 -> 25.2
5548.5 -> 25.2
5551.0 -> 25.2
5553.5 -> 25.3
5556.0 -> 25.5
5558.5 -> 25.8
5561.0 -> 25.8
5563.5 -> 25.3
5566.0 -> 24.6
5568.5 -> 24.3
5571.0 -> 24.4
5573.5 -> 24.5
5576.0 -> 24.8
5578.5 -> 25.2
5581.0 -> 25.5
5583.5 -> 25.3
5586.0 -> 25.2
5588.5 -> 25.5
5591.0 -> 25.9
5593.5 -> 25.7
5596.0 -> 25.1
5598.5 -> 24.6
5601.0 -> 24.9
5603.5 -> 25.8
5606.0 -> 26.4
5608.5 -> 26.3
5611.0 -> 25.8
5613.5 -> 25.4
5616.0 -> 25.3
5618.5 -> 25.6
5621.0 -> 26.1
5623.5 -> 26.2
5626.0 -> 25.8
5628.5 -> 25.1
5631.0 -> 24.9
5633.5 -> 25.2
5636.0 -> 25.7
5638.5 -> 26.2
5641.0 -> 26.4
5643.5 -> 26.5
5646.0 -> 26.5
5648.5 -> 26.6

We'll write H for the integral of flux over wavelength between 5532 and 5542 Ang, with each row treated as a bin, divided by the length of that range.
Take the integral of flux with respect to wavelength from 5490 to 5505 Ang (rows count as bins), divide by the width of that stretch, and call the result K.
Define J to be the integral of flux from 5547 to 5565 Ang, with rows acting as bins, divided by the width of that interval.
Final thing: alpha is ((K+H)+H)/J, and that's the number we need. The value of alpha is 3.07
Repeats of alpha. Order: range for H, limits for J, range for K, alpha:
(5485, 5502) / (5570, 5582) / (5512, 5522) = 3.10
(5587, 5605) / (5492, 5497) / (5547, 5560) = 3.04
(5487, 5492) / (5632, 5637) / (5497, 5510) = 3.02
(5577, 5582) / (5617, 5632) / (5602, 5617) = 2.98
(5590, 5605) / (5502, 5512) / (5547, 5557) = 2.75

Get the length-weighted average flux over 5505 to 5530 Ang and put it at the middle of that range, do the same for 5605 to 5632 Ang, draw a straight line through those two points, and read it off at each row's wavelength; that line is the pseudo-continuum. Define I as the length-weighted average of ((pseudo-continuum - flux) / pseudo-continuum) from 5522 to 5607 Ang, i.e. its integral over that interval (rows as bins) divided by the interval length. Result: 0.031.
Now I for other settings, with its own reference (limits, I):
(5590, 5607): 0.018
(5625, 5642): -0.001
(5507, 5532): 0.004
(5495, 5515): -0.003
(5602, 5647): -0.007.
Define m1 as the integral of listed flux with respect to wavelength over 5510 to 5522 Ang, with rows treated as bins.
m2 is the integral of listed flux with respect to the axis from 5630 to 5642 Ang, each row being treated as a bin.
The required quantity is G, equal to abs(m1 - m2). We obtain 11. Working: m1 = 319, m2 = 308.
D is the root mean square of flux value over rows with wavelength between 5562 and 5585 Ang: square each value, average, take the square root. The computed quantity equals 24.9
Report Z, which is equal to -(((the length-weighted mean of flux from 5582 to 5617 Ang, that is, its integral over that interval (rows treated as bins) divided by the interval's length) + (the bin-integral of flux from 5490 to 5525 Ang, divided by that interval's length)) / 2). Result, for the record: -26.0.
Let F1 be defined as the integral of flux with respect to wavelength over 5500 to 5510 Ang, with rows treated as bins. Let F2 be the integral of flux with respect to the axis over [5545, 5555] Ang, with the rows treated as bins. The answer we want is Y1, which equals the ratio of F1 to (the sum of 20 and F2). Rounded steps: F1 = 275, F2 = 252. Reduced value 1.01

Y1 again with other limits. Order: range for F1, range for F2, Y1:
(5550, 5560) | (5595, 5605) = 0.94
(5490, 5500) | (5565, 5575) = 0.95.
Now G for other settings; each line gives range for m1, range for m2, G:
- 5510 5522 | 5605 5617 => 9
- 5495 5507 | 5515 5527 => 5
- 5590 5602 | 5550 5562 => 3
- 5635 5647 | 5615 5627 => 5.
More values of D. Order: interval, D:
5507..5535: 26.6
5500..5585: 25.9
